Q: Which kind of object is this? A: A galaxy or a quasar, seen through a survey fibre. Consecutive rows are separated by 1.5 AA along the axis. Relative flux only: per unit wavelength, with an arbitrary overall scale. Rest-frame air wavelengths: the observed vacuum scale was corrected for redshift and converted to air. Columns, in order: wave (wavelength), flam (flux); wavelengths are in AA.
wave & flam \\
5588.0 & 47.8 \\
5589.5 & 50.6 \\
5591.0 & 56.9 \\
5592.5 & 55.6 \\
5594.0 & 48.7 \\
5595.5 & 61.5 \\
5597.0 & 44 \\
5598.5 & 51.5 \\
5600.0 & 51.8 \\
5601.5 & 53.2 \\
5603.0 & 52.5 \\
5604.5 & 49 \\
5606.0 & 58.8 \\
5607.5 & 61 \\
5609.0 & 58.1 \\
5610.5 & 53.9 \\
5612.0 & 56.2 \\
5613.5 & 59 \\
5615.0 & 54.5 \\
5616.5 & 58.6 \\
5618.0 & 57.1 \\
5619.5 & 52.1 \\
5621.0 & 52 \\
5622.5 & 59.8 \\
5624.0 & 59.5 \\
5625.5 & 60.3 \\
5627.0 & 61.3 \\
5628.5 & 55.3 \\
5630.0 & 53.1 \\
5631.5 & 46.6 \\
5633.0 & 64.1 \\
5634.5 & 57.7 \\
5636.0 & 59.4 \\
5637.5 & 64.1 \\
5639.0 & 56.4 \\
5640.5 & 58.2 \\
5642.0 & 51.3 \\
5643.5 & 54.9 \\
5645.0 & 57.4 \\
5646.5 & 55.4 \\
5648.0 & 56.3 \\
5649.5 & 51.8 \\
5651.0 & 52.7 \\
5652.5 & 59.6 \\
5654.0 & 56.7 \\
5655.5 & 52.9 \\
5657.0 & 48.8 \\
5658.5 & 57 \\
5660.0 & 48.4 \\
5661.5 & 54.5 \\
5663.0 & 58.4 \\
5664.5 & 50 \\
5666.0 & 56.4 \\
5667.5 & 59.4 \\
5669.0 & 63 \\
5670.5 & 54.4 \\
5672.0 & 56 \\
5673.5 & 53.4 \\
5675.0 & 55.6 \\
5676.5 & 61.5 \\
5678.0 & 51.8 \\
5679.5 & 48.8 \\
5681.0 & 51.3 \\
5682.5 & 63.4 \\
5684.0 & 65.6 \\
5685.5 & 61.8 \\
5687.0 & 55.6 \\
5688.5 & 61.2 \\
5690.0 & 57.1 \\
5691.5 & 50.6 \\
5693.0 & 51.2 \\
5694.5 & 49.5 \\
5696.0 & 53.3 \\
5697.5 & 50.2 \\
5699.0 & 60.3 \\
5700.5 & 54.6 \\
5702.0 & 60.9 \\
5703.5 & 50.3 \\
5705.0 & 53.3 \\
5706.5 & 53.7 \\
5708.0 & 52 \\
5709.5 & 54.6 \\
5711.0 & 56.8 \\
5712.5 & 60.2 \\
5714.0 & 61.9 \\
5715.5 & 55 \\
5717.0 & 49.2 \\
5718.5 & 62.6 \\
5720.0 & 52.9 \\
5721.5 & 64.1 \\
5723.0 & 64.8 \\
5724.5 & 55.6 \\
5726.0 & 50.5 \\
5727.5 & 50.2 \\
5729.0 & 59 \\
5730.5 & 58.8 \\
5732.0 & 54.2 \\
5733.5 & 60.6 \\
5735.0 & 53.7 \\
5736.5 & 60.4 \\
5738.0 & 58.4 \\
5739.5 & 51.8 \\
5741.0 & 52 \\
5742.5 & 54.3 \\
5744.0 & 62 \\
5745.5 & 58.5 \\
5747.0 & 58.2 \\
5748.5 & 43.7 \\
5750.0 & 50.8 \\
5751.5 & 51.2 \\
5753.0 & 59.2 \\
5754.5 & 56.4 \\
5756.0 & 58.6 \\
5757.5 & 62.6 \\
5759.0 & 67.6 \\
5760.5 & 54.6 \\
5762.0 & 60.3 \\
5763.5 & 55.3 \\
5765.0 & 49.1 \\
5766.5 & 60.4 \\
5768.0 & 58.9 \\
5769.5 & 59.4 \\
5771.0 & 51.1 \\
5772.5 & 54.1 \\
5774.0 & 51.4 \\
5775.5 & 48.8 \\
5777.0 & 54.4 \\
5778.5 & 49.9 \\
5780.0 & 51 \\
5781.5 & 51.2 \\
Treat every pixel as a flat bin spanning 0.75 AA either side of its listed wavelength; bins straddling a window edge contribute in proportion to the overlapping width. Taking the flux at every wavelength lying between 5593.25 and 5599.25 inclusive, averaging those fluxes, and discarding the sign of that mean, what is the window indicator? 51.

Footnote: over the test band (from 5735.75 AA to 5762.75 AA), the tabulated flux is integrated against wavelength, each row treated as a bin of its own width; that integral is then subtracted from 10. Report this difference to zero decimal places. -1521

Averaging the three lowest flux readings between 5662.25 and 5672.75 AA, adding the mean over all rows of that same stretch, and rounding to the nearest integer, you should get 110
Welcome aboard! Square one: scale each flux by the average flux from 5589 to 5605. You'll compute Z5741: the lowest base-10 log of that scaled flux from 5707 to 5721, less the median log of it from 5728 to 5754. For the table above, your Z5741 -0.07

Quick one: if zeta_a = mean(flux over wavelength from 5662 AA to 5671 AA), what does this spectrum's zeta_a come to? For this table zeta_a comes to 56.9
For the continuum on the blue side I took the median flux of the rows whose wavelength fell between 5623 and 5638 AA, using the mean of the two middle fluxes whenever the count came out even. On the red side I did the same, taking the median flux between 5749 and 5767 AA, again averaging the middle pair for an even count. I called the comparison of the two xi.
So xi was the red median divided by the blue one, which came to 0.97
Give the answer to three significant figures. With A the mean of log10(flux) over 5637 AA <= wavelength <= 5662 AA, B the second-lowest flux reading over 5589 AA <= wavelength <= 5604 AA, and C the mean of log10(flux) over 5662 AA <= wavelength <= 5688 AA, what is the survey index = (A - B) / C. -26.8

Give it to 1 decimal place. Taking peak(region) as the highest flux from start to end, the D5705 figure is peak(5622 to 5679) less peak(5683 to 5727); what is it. -1.5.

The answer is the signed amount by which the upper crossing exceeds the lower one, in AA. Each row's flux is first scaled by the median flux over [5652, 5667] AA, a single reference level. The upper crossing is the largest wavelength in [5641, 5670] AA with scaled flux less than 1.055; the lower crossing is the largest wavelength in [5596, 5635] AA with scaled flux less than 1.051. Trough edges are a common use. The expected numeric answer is 31.5 AA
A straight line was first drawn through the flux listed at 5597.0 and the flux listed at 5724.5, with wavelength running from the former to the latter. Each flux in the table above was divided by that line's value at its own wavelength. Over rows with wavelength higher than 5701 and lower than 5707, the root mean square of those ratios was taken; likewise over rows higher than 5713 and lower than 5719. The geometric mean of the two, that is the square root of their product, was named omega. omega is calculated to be 1.03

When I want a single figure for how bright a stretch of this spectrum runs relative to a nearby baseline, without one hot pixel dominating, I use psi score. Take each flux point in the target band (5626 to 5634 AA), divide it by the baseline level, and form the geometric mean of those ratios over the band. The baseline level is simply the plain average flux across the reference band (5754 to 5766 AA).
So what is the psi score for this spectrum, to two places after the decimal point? 0.96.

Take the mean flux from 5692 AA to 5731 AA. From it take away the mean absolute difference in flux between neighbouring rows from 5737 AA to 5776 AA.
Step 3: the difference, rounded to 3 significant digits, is 50.6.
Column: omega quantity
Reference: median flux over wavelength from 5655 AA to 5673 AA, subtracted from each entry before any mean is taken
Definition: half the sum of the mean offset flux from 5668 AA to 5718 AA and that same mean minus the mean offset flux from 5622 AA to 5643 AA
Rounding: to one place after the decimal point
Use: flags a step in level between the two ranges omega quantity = -0.7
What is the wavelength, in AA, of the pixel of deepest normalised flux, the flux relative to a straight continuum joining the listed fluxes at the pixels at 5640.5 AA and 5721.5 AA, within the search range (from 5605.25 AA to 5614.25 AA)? 5610.5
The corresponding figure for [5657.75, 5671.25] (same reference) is 5660.0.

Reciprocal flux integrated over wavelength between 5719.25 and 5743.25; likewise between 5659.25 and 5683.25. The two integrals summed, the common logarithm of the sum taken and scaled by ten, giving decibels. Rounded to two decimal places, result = -0.63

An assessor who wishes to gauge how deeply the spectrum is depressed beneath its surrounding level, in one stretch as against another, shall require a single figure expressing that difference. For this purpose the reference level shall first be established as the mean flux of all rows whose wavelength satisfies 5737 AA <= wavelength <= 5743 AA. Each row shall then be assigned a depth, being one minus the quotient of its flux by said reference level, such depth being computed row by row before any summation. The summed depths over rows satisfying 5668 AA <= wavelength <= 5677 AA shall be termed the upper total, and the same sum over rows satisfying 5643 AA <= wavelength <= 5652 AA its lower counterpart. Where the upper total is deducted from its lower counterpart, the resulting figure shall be 0.28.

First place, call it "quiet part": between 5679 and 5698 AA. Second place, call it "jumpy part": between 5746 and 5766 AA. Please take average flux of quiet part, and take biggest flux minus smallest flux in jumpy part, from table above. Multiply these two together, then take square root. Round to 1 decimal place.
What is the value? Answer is 36.4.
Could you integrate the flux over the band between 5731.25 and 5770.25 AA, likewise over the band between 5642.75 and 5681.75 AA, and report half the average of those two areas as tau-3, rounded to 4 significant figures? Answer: 1087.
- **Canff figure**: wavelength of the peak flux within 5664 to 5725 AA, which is 5684.0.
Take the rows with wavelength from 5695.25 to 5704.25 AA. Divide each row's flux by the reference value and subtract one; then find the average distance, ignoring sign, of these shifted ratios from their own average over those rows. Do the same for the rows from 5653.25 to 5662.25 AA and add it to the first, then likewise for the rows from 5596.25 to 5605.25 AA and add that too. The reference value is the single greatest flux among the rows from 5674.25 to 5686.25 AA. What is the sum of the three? 0.143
